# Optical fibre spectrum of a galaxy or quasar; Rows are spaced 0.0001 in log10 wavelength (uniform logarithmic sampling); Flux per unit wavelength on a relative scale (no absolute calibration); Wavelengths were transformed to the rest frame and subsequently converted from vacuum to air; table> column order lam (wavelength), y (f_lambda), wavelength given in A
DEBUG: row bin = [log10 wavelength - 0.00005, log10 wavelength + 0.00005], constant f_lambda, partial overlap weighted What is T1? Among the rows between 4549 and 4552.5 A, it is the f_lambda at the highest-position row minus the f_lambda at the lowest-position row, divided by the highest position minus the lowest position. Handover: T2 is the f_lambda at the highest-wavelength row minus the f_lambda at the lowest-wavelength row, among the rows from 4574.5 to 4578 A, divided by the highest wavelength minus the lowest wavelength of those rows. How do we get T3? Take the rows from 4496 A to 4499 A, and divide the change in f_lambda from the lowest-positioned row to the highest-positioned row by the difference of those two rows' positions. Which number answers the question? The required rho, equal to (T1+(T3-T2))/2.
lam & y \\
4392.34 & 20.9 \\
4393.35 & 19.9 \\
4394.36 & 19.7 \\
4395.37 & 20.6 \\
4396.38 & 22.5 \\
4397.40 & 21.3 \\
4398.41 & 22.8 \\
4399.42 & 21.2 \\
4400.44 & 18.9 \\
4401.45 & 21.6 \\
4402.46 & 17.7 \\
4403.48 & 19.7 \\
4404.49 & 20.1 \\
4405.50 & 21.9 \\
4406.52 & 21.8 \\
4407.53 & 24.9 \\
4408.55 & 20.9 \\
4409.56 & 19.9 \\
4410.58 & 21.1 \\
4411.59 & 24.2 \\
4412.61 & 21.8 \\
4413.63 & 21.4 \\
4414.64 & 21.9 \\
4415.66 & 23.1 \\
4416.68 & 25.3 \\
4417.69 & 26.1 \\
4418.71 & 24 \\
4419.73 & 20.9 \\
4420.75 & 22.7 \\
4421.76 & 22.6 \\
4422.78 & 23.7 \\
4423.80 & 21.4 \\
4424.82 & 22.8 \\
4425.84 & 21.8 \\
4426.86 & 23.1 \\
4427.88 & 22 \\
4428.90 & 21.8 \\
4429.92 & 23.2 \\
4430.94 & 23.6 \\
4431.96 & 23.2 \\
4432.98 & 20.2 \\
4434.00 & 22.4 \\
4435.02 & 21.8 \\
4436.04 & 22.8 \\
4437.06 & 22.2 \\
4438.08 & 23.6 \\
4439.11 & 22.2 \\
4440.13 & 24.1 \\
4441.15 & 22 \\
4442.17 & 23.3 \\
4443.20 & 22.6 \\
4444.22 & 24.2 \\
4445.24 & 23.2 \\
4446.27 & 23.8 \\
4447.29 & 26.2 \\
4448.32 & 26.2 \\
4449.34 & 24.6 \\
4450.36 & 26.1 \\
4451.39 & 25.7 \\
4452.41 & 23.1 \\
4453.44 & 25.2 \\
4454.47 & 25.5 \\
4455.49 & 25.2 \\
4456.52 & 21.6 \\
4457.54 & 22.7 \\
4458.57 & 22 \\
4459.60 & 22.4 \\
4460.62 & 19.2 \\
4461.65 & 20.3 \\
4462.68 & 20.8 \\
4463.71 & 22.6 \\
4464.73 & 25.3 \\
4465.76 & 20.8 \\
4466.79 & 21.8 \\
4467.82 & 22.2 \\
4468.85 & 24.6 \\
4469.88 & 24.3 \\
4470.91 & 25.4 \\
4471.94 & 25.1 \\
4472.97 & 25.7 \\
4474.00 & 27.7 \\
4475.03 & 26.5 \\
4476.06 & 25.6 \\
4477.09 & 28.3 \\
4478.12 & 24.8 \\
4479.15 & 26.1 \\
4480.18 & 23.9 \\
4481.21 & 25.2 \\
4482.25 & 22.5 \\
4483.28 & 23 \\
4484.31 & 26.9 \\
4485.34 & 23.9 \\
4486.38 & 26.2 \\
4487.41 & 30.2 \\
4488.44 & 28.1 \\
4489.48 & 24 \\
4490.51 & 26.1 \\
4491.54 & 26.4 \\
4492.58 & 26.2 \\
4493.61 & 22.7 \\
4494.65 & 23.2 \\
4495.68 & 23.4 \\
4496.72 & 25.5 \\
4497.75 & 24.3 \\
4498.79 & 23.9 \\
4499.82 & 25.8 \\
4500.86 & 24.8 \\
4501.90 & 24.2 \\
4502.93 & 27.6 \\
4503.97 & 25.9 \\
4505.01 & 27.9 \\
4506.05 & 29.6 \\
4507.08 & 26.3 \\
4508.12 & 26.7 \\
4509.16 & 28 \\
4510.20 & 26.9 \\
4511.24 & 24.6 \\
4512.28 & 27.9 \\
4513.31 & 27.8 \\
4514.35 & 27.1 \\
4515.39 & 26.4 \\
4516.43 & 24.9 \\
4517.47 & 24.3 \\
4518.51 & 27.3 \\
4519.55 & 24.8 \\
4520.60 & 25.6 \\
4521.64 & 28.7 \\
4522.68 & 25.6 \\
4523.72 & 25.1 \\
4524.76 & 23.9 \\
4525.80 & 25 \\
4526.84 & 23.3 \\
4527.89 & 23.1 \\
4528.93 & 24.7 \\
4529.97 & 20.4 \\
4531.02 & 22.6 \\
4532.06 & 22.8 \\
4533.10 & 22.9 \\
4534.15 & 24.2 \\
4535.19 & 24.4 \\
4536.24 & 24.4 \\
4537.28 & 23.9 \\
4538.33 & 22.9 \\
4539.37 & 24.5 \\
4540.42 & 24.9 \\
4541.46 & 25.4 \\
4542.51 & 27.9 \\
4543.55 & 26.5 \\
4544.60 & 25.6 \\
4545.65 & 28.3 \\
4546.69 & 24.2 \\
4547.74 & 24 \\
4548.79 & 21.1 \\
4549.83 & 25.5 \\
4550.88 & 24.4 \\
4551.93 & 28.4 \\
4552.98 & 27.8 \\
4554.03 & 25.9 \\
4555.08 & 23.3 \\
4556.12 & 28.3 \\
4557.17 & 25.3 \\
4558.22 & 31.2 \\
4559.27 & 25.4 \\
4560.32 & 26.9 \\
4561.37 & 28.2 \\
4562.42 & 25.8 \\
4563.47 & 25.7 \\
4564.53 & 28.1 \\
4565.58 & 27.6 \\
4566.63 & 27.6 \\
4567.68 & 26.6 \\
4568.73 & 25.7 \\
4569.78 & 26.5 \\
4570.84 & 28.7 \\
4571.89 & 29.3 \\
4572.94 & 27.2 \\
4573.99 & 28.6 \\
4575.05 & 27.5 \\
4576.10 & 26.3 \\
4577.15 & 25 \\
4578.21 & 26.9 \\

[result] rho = 0.9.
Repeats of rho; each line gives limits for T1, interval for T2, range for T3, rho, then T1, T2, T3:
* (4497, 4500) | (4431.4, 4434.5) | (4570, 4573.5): 0.2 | 0.7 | -0.39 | -0.7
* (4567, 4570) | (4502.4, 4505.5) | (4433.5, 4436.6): 0.0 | 0.0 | 0.14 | 0.2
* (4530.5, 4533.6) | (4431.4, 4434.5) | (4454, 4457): -0.7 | 0.1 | -0.39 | -1.9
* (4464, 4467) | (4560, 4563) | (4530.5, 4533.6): -0.5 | -1.7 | -0.52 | 0.1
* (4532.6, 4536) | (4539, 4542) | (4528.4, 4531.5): -0.4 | 0.7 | 0.43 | -1.0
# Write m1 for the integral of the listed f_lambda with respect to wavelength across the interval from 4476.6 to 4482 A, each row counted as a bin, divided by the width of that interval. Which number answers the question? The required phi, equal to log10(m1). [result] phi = 1.41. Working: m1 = 25.5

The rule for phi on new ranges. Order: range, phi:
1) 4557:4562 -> 1.44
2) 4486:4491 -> 1.43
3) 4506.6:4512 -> 1.42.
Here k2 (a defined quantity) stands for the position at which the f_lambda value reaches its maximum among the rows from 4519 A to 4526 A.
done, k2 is 4521.64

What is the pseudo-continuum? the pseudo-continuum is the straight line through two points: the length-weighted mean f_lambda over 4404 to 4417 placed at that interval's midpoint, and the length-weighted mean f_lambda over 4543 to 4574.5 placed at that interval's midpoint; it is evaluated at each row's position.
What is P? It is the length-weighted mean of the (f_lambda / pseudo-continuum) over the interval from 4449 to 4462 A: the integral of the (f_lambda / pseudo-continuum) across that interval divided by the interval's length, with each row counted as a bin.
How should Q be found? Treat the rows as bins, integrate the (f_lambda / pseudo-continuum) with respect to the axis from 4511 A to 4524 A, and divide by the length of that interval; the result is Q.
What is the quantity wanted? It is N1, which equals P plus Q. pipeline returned 2.03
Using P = 1.00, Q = 1.03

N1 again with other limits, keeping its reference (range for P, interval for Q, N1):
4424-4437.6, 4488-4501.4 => 1.99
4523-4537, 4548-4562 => 1.91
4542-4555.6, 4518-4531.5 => 1.94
